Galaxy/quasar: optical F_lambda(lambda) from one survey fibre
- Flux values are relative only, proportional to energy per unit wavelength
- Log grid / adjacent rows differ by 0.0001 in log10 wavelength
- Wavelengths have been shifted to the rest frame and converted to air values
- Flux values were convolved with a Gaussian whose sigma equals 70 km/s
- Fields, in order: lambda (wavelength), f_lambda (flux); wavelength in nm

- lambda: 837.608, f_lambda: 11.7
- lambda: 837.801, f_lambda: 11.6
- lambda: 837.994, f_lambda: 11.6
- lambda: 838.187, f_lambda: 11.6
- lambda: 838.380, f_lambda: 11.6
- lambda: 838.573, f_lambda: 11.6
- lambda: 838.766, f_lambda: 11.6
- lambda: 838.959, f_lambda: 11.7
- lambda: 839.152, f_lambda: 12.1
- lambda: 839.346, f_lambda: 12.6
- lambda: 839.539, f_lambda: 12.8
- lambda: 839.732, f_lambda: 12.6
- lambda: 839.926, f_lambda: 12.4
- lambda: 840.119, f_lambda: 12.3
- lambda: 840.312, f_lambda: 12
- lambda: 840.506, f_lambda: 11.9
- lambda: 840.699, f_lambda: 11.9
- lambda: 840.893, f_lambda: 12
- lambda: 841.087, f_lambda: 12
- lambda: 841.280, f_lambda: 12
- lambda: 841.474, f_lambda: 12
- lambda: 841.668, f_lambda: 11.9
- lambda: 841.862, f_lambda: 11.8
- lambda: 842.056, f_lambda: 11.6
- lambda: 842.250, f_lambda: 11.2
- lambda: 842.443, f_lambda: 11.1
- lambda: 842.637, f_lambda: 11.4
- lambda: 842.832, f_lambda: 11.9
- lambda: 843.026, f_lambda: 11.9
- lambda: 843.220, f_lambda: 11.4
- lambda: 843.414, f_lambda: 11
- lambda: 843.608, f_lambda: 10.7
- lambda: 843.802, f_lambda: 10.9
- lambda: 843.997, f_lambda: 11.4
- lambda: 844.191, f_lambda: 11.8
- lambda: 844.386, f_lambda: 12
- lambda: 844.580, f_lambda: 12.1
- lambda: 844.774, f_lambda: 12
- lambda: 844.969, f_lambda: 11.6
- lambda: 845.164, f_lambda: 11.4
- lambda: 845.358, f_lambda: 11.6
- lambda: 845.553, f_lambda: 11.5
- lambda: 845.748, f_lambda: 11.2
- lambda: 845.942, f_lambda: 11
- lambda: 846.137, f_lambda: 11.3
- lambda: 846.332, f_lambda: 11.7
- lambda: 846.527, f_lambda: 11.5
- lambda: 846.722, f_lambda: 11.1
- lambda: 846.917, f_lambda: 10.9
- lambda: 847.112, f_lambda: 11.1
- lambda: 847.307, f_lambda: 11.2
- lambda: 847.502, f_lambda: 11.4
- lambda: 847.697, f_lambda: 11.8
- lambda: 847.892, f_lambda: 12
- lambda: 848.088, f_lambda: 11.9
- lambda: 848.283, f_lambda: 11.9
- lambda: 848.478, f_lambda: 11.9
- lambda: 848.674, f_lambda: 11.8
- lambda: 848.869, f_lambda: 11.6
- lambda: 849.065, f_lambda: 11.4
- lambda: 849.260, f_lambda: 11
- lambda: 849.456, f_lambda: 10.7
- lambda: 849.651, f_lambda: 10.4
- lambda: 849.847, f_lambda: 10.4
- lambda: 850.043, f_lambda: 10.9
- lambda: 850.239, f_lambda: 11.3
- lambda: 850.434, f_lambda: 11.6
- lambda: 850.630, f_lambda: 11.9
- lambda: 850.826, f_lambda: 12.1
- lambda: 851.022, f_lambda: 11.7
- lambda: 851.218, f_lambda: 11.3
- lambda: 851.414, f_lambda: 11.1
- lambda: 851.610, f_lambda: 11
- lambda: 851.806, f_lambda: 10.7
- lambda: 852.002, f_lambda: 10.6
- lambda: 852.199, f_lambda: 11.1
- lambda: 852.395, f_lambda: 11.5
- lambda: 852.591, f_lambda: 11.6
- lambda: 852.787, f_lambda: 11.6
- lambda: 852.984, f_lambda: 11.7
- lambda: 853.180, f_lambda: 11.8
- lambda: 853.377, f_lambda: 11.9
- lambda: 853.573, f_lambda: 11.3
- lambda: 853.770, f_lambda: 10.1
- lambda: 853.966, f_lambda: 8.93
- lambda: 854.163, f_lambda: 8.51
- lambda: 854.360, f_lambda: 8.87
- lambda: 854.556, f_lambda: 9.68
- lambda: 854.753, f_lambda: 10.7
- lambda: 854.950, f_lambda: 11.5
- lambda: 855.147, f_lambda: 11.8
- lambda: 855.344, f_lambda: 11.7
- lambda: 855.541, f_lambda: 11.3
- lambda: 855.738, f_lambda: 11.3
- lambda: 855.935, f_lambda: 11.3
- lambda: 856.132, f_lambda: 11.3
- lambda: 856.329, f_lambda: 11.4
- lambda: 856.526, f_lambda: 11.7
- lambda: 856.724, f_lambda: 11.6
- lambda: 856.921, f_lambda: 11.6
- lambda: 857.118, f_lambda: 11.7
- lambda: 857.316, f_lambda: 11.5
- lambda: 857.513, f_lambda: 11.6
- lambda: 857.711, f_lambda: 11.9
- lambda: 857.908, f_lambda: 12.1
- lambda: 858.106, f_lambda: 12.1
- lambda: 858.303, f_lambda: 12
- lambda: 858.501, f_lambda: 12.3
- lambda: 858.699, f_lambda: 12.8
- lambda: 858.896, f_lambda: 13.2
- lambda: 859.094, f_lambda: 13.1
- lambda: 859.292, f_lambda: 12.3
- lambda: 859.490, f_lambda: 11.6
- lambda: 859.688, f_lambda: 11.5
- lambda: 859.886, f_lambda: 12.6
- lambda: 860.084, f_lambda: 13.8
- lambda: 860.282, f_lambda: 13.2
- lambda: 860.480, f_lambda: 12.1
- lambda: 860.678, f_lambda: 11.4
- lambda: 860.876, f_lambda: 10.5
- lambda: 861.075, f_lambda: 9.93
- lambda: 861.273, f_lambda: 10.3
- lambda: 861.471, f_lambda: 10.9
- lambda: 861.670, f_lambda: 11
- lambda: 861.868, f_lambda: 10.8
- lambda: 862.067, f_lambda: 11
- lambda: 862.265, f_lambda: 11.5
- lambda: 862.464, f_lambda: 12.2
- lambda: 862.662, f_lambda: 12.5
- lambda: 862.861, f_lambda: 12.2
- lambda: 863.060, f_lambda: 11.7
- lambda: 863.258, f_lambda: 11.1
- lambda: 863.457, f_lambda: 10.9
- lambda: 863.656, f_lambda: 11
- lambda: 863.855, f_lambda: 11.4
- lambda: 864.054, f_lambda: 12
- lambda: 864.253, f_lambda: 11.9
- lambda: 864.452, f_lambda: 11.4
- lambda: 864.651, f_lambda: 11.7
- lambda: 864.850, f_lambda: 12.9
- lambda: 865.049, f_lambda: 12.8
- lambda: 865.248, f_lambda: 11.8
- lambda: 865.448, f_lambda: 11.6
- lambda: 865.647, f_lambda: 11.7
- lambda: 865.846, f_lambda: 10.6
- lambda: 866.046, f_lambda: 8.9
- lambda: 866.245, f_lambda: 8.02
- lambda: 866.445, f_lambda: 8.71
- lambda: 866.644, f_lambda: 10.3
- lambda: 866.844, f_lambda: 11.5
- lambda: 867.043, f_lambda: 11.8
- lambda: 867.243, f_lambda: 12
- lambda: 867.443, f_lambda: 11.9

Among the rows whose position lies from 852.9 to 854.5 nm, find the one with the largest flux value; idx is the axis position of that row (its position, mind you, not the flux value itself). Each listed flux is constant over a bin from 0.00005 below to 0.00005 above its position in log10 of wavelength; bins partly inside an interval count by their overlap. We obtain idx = 853.377 nm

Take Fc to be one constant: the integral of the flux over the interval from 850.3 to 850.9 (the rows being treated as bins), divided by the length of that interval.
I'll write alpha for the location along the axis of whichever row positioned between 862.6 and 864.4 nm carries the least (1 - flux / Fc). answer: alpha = 862.662 nm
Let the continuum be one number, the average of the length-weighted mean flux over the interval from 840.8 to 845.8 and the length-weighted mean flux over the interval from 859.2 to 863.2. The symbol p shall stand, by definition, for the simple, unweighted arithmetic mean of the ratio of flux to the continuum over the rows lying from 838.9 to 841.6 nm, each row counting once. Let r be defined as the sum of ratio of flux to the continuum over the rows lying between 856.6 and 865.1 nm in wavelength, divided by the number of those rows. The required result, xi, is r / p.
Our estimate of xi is 0.97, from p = 1.05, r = 1.02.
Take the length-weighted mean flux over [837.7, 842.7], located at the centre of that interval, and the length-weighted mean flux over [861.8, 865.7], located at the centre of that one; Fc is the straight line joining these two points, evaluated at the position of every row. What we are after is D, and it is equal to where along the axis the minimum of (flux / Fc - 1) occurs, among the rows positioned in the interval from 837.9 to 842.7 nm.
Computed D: 842.443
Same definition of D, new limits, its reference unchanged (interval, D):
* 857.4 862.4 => 861.075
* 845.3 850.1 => 849.651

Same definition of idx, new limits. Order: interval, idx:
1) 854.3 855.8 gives 855.147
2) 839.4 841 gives 839.539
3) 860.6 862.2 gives 860.678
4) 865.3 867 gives 865.647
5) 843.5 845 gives 844.580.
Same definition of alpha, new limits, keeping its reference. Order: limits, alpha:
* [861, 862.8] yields 862.662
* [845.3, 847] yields 846.332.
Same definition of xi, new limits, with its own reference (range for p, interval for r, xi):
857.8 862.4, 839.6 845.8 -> 0.99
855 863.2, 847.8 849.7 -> 0.97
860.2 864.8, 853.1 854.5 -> 0.89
